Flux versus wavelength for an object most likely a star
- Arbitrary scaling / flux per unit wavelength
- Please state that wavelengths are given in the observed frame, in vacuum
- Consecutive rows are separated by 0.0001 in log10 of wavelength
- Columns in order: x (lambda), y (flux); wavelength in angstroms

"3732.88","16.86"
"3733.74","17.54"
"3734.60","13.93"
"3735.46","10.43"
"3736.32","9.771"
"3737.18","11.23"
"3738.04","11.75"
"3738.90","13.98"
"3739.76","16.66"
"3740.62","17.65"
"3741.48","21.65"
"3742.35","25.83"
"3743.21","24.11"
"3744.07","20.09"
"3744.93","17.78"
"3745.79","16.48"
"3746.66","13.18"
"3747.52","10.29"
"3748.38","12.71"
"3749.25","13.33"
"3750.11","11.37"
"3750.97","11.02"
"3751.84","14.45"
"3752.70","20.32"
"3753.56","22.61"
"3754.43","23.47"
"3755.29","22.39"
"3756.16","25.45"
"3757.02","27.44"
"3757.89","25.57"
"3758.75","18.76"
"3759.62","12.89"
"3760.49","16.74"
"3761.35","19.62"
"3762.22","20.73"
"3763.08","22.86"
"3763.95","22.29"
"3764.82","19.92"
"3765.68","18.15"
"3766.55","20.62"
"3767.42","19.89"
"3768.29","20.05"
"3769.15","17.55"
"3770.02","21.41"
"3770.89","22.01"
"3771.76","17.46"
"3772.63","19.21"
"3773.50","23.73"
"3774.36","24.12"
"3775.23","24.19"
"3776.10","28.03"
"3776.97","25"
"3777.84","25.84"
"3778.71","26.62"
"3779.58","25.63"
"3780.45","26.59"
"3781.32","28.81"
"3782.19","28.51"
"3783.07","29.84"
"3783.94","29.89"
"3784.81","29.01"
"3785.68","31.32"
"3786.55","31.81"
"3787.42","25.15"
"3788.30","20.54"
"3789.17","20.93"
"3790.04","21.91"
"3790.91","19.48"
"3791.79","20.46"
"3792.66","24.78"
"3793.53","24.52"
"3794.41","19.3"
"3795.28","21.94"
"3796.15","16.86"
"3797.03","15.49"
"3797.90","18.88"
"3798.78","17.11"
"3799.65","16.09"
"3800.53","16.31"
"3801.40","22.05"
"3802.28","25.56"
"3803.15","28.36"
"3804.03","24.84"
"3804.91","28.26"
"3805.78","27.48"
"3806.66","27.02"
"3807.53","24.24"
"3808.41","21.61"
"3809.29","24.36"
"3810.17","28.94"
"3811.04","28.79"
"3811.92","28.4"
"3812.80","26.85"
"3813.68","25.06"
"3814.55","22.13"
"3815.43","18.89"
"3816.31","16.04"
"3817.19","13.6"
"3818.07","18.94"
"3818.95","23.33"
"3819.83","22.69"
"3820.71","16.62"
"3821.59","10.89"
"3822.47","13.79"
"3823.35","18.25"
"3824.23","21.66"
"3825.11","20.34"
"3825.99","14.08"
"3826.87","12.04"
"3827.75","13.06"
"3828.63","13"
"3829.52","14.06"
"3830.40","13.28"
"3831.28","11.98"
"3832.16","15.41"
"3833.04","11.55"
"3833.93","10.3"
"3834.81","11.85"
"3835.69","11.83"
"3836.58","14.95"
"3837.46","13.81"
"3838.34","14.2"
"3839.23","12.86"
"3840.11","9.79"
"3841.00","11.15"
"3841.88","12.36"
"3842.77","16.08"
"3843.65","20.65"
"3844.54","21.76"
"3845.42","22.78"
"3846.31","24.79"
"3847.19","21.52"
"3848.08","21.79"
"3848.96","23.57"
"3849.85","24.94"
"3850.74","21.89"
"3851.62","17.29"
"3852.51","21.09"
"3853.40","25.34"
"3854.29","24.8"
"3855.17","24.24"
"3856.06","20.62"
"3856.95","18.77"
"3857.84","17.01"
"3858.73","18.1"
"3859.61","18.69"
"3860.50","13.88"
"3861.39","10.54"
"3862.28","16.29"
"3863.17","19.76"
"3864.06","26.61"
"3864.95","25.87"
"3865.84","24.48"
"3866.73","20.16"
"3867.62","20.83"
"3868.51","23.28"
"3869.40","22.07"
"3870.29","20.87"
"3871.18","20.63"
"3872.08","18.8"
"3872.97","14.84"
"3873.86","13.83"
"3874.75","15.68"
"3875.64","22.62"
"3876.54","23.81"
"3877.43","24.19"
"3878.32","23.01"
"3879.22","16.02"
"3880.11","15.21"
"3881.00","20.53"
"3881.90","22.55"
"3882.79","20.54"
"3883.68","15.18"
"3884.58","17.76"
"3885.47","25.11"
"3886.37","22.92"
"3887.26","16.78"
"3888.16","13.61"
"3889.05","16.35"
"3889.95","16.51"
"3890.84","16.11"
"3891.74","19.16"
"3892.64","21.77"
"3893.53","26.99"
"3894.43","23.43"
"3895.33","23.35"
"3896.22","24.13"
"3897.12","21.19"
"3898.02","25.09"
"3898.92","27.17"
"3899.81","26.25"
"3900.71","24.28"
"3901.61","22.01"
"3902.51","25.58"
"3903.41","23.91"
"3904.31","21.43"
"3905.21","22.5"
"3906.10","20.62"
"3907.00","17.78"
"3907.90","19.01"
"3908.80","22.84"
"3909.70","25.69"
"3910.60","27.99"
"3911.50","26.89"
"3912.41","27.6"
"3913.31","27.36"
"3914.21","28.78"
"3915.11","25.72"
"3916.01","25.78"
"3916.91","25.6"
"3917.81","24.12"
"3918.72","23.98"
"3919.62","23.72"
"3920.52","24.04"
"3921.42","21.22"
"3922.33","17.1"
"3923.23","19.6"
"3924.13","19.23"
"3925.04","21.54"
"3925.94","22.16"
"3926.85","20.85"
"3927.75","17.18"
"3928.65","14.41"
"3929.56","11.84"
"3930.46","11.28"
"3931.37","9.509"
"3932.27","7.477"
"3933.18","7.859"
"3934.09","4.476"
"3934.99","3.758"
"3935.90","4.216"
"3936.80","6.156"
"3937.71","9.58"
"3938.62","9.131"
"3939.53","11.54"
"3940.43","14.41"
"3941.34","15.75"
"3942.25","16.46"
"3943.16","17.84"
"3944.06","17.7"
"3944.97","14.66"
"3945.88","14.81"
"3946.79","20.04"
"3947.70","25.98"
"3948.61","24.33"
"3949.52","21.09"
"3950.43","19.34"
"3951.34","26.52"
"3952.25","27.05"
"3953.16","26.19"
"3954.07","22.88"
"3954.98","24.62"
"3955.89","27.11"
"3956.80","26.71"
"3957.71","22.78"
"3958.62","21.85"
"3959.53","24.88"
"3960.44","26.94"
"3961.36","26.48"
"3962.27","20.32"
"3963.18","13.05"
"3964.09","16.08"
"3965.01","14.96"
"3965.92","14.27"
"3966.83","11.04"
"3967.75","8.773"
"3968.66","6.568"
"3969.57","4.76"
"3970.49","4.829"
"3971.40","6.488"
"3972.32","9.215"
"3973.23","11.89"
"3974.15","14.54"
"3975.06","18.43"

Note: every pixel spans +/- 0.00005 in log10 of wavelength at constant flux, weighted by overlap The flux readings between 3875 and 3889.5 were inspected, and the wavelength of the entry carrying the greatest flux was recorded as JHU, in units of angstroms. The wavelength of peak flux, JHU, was 3885.47 angstroms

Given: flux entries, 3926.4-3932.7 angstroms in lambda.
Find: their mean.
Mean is 13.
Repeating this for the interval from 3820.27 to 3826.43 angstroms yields 17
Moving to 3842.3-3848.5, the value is 21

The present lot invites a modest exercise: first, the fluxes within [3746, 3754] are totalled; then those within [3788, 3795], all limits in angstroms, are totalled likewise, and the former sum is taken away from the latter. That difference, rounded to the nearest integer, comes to 43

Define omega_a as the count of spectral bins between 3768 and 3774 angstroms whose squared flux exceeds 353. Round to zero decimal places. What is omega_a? 5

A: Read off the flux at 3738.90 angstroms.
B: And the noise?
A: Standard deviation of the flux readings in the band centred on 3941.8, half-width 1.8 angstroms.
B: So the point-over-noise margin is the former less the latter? 13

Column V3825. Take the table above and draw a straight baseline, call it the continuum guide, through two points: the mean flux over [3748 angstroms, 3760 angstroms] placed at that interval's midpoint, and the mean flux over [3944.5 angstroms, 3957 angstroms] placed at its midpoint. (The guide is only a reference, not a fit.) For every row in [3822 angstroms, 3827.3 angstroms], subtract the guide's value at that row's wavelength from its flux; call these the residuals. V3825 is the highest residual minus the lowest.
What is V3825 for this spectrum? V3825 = 10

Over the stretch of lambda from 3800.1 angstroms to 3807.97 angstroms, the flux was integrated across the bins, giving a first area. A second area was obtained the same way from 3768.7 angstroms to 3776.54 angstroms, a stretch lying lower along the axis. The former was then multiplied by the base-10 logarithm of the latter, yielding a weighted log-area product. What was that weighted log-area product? 439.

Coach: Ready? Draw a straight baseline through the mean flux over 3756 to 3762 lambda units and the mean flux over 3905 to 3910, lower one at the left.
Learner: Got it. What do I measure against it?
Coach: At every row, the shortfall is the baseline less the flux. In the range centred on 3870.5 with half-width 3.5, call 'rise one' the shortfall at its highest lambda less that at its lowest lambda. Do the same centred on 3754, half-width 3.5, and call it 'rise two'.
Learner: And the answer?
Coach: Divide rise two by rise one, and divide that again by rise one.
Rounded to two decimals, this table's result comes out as -0.33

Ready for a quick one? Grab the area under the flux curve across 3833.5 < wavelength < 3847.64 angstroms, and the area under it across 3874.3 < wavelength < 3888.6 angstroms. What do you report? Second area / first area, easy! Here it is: 1.27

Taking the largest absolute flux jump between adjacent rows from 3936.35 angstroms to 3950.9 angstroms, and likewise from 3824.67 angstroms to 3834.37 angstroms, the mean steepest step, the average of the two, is 6.1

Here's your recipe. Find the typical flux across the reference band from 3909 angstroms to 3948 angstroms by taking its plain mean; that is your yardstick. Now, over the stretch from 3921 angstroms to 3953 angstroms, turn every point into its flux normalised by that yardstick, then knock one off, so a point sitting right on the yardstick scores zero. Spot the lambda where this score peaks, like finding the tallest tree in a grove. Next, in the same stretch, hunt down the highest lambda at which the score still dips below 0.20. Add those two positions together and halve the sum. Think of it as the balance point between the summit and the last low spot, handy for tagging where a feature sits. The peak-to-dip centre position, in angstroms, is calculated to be 3951.3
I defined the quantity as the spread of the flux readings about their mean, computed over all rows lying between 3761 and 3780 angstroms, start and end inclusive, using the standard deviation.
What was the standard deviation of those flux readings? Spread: 3.0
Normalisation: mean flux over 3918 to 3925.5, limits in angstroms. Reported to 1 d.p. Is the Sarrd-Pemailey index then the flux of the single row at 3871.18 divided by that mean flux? 1.0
